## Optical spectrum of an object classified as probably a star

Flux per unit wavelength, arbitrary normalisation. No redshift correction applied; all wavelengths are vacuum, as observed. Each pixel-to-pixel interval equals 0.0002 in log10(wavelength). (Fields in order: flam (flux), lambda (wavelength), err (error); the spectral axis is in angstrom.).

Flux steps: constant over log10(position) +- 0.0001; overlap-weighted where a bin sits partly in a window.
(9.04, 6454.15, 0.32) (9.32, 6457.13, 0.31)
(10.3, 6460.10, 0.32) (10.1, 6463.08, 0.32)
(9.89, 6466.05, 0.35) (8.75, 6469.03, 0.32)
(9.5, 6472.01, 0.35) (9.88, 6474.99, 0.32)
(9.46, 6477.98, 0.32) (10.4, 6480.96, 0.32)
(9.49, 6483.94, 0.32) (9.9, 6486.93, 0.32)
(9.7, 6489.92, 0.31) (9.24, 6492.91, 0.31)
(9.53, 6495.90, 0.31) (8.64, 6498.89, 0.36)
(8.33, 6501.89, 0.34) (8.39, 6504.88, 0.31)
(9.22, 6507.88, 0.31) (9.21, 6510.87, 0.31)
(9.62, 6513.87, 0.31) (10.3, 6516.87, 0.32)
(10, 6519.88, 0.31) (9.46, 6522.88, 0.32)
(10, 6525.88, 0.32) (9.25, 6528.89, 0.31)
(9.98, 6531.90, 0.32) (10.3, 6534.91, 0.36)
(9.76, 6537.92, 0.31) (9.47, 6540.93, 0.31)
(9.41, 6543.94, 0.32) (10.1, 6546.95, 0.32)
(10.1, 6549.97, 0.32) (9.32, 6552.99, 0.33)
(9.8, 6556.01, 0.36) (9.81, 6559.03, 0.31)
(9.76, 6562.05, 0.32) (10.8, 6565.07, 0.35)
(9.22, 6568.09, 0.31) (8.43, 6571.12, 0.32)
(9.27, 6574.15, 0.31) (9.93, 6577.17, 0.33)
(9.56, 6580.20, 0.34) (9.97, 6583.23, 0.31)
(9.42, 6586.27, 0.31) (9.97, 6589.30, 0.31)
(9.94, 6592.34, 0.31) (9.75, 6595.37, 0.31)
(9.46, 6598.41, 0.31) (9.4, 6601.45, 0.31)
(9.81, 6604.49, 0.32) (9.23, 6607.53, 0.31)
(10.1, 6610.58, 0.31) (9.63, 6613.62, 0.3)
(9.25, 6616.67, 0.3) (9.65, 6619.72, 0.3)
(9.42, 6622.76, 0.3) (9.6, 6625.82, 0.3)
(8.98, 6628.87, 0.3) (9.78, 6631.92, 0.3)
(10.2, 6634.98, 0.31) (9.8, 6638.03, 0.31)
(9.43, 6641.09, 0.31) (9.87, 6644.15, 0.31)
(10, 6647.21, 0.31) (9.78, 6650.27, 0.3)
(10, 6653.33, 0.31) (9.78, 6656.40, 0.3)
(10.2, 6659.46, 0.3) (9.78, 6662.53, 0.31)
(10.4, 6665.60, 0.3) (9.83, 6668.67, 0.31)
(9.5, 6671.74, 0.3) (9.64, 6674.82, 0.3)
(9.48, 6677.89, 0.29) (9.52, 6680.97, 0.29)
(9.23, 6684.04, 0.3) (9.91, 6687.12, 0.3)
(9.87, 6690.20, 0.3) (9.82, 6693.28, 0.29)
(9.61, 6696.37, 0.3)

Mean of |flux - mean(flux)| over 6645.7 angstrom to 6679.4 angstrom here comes 0.22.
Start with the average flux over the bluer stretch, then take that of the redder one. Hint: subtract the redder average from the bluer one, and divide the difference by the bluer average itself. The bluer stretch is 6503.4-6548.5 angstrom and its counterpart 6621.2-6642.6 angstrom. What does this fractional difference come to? 0.003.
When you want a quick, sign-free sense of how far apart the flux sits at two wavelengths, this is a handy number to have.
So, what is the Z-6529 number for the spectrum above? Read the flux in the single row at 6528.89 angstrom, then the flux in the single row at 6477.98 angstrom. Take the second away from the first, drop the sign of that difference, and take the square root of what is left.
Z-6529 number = 0.46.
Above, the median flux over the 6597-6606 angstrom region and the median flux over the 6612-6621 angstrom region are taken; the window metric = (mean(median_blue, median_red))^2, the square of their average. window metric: 91.1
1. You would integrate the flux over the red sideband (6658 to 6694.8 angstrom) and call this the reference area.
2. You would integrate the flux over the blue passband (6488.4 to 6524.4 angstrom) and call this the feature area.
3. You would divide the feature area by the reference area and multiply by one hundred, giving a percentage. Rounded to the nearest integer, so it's 93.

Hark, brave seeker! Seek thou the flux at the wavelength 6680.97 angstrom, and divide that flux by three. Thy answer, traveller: 3.17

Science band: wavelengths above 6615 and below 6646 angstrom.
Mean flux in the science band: 9.60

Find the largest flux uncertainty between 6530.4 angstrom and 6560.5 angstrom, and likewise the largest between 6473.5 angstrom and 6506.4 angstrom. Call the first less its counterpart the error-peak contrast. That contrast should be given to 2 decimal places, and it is 0.00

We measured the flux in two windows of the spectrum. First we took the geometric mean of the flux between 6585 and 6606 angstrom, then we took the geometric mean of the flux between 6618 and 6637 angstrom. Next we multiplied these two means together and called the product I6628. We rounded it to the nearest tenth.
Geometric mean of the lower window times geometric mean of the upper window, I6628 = 92.9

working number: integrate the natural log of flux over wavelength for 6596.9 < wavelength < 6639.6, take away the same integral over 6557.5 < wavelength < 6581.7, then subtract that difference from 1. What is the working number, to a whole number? -41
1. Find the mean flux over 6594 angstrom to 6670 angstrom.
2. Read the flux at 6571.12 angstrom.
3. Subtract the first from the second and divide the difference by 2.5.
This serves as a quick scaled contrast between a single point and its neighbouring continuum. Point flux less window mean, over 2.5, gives -0.52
